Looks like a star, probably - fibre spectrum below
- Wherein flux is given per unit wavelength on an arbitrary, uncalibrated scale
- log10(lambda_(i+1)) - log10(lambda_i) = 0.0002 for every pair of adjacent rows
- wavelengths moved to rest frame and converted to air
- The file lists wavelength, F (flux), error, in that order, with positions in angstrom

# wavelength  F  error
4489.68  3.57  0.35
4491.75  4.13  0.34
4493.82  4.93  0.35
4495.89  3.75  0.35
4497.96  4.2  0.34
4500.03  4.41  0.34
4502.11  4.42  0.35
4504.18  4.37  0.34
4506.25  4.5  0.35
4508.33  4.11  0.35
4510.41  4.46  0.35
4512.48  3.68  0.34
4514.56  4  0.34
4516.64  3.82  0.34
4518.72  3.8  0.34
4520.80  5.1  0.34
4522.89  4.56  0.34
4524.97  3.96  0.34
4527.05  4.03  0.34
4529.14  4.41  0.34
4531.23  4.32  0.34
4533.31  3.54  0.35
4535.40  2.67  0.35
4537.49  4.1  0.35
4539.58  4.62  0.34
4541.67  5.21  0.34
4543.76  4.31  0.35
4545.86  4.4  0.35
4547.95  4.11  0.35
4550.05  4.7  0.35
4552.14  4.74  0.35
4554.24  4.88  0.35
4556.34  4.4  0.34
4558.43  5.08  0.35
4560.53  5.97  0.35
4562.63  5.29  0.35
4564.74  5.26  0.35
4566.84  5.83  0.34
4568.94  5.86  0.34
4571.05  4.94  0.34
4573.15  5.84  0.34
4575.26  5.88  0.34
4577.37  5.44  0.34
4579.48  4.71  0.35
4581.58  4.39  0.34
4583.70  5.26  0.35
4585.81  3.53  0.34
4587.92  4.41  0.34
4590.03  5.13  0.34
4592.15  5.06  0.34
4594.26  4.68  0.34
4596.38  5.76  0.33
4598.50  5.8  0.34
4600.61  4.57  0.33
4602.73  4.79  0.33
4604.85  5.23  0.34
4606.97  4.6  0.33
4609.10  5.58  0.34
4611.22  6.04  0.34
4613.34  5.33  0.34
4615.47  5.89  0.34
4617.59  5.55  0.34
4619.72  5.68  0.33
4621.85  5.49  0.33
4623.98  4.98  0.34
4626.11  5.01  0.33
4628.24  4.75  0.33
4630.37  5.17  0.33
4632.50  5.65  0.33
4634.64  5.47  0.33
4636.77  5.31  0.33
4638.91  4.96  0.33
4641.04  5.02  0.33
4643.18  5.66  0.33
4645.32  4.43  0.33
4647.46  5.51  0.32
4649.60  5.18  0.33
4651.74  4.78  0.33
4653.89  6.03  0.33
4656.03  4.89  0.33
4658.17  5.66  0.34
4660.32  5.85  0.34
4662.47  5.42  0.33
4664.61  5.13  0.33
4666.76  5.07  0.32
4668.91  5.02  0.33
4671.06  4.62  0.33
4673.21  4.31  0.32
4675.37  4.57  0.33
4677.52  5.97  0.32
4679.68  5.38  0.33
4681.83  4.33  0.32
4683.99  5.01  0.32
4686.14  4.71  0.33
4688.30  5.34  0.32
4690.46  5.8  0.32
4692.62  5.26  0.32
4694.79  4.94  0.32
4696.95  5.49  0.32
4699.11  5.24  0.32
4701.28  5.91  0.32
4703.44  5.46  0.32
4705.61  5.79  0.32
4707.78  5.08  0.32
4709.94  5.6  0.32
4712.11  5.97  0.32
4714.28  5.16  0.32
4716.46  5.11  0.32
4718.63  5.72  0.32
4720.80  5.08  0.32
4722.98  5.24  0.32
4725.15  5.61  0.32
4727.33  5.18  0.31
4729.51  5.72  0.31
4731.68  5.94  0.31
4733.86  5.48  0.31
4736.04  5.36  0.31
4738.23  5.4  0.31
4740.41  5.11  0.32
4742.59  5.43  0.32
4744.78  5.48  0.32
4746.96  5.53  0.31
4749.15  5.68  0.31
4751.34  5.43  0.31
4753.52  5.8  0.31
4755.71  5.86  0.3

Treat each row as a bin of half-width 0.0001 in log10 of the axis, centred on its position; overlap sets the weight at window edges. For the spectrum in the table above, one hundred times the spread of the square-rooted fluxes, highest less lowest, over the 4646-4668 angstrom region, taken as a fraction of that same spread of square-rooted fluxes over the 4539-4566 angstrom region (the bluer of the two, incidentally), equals 65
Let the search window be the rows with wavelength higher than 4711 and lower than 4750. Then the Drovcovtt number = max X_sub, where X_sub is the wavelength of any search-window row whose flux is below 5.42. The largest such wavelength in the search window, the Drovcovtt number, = 4740.41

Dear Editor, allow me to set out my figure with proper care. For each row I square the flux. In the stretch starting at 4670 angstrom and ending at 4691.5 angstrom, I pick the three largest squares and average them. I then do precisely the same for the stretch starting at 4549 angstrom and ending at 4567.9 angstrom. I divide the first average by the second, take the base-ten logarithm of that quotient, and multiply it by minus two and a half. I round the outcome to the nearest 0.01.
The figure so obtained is -0.01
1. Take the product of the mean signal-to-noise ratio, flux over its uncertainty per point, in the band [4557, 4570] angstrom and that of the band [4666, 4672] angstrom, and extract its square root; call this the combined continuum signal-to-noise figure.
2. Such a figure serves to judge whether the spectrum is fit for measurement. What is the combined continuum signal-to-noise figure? 15.5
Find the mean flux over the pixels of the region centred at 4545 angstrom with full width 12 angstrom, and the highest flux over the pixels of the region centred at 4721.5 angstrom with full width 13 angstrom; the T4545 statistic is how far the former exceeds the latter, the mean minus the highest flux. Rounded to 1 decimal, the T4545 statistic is -1.2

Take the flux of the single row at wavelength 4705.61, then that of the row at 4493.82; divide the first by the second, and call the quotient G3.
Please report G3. 1.17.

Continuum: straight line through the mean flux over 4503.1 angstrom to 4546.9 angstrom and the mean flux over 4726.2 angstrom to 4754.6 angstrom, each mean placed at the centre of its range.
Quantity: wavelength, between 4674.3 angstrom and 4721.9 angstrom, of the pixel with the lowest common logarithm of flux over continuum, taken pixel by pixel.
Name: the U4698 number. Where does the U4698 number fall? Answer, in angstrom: 4681.83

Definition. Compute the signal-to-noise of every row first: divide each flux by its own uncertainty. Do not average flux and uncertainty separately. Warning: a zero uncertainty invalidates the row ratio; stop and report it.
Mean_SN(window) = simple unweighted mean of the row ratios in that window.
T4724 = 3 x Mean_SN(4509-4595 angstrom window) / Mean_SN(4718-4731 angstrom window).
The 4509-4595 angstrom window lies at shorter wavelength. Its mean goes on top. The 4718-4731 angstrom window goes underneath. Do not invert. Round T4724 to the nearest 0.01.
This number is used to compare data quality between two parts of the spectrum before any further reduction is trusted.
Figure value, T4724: 2.36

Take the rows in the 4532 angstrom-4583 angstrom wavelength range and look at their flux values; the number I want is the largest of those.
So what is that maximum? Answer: 5.97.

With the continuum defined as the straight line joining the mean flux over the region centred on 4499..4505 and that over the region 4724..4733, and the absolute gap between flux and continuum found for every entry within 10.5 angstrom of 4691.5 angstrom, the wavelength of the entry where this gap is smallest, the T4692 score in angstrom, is 4696.95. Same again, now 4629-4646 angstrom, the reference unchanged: 4630.37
